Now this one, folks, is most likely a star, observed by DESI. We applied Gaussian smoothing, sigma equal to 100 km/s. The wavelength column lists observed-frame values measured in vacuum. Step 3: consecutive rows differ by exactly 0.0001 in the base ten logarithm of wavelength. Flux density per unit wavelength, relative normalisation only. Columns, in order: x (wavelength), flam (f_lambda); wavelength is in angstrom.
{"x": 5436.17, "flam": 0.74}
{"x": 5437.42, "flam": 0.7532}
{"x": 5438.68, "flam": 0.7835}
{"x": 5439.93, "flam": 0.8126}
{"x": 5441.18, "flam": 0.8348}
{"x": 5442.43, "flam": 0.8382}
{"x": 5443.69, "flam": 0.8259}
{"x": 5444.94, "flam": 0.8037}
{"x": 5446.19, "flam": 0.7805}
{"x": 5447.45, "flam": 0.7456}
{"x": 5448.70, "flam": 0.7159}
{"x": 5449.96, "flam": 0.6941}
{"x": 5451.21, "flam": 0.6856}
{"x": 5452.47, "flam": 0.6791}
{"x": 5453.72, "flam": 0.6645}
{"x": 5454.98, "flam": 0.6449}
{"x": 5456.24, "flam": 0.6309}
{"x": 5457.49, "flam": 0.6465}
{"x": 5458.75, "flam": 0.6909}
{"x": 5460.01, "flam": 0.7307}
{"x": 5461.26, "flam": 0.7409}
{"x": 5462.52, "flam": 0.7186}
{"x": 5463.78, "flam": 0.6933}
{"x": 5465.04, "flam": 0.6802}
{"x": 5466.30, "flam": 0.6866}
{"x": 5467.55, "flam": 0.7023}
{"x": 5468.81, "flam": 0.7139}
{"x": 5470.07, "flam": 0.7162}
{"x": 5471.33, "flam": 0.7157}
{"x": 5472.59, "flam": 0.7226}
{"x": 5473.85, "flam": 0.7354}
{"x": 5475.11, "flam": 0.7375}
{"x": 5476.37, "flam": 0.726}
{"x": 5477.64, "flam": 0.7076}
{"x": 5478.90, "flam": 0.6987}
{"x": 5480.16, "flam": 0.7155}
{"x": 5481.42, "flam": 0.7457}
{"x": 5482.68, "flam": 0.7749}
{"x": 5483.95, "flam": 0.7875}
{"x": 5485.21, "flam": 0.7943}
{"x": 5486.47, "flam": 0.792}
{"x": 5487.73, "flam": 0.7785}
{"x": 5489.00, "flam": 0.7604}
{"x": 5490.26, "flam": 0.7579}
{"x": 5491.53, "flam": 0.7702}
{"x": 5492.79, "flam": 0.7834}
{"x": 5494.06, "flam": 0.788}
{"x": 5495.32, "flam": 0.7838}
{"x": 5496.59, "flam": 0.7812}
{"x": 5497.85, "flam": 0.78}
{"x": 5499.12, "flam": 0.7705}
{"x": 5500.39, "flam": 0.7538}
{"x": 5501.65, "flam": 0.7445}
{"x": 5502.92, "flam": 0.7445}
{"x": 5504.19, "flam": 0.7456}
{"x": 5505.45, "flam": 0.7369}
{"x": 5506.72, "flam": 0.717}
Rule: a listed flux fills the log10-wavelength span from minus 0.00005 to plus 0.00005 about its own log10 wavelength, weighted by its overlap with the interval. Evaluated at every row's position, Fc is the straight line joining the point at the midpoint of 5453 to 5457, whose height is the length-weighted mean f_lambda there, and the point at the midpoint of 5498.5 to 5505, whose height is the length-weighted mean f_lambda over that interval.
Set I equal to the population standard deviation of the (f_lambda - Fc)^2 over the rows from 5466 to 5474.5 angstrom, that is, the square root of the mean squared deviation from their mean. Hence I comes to 0.0005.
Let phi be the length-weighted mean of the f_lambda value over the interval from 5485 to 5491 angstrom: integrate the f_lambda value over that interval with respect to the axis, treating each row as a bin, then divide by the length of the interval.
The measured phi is 0.78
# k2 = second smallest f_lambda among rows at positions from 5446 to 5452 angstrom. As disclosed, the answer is 0.6941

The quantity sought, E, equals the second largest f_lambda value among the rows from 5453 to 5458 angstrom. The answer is 0.6465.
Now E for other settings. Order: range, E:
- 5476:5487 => 0.792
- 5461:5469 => 0.7186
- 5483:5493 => 0.792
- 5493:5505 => 0.7838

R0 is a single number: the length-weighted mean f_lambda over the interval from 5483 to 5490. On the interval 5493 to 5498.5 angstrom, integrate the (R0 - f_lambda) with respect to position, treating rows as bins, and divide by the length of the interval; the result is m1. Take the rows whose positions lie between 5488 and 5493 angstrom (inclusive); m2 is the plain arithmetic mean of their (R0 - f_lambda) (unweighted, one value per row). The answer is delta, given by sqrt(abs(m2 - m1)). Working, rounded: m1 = 0.00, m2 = 0.0129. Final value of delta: 0.12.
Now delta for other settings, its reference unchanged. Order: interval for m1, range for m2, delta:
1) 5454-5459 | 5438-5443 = 0.41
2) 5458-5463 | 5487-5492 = 0.22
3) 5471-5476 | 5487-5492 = 0.20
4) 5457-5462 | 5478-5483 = 0.17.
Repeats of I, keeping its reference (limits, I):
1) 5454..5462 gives 0.0025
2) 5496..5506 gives 0.0006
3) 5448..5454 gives 0.0022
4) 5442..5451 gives 0.0158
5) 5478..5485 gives 0.0023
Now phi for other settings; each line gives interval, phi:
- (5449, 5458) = 0.67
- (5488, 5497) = 0.77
